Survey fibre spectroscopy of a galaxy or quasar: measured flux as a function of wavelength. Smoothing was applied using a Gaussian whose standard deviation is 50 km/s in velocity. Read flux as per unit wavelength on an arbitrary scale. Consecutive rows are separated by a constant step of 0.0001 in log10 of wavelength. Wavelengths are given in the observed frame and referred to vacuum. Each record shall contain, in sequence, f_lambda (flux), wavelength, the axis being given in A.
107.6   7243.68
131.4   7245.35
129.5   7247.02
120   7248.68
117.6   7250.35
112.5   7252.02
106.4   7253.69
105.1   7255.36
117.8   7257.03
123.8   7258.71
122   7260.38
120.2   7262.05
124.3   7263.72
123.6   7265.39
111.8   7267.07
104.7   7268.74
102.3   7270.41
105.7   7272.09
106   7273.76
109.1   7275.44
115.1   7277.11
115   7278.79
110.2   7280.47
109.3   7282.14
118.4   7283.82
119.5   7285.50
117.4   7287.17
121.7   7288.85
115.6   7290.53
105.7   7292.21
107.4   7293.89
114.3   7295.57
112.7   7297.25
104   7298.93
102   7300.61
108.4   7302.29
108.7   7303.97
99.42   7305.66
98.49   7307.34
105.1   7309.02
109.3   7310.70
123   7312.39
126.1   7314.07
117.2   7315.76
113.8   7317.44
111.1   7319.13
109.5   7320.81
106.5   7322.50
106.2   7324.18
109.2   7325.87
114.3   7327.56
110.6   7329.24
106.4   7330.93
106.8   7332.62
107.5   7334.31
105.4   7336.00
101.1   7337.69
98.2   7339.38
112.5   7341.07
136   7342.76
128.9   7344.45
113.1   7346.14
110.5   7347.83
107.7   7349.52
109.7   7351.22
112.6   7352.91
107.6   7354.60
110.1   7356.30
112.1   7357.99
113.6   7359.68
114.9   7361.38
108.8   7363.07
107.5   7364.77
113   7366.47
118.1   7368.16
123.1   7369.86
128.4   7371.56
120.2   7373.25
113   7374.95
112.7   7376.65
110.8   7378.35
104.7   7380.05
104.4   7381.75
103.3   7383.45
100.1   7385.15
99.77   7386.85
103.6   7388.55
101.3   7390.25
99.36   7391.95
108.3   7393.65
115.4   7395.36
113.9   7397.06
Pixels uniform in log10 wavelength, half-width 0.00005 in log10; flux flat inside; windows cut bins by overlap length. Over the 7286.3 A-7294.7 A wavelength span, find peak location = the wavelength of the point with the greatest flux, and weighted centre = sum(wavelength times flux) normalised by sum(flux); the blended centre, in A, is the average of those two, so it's 7289.6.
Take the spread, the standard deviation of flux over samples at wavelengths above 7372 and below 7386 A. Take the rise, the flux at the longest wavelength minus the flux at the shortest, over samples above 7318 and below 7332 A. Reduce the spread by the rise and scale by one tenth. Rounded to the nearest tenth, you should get 1.1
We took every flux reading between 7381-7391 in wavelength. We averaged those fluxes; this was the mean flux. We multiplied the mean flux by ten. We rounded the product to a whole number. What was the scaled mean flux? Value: 1021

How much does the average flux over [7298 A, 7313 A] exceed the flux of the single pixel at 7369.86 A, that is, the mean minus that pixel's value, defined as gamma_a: -17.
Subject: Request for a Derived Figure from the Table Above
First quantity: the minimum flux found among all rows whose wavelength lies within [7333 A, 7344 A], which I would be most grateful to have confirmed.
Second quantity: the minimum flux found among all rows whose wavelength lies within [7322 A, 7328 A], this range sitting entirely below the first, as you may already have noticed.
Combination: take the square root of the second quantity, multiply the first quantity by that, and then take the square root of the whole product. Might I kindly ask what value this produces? 31.8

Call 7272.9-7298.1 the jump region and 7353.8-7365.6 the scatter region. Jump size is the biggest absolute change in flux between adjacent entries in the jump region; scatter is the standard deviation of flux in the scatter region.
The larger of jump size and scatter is 10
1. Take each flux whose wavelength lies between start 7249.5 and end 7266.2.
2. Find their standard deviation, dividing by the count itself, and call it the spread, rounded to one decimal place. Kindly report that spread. 6.7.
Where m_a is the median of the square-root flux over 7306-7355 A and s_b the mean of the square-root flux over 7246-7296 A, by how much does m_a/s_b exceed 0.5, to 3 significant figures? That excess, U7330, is 0.479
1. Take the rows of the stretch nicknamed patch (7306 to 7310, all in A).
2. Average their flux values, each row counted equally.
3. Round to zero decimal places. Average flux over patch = 102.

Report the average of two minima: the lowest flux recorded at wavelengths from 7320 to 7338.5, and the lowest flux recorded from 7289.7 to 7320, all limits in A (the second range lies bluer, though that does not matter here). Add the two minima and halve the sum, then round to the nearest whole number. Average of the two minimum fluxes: 100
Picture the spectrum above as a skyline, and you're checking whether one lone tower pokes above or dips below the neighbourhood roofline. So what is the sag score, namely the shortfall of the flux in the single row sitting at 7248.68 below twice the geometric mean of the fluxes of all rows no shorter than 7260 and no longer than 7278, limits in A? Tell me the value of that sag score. 106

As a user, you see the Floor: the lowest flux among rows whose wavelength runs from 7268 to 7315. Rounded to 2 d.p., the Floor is 98.49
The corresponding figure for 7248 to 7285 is 102.30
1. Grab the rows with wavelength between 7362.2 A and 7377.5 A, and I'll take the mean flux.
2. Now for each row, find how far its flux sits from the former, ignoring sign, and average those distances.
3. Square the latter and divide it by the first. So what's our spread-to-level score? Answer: 0.28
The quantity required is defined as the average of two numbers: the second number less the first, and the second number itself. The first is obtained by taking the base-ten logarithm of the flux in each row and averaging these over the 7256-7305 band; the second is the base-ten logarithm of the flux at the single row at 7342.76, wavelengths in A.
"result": 1.11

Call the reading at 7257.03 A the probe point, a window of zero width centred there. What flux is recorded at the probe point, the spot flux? 117.8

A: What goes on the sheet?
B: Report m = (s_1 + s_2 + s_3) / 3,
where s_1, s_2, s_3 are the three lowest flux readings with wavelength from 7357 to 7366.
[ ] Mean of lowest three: 109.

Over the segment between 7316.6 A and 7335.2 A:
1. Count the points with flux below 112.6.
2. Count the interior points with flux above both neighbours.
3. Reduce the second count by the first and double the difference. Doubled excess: -16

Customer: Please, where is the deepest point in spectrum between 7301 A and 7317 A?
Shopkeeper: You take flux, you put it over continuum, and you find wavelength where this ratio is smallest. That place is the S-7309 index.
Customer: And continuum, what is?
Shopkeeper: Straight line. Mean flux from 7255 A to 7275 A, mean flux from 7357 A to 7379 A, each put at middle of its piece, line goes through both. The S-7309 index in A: 7307.34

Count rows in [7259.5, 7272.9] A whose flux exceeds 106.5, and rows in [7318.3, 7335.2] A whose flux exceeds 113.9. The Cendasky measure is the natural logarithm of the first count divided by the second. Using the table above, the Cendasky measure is 1.6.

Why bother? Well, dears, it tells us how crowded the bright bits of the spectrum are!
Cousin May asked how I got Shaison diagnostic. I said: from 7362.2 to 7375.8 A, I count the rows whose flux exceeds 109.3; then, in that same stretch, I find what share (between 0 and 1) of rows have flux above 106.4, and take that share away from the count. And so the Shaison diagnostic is 5.00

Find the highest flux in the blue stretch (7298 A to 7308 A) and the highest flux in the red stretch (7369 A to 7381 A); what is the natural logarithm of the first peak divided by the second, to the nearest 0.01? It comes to -0.17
